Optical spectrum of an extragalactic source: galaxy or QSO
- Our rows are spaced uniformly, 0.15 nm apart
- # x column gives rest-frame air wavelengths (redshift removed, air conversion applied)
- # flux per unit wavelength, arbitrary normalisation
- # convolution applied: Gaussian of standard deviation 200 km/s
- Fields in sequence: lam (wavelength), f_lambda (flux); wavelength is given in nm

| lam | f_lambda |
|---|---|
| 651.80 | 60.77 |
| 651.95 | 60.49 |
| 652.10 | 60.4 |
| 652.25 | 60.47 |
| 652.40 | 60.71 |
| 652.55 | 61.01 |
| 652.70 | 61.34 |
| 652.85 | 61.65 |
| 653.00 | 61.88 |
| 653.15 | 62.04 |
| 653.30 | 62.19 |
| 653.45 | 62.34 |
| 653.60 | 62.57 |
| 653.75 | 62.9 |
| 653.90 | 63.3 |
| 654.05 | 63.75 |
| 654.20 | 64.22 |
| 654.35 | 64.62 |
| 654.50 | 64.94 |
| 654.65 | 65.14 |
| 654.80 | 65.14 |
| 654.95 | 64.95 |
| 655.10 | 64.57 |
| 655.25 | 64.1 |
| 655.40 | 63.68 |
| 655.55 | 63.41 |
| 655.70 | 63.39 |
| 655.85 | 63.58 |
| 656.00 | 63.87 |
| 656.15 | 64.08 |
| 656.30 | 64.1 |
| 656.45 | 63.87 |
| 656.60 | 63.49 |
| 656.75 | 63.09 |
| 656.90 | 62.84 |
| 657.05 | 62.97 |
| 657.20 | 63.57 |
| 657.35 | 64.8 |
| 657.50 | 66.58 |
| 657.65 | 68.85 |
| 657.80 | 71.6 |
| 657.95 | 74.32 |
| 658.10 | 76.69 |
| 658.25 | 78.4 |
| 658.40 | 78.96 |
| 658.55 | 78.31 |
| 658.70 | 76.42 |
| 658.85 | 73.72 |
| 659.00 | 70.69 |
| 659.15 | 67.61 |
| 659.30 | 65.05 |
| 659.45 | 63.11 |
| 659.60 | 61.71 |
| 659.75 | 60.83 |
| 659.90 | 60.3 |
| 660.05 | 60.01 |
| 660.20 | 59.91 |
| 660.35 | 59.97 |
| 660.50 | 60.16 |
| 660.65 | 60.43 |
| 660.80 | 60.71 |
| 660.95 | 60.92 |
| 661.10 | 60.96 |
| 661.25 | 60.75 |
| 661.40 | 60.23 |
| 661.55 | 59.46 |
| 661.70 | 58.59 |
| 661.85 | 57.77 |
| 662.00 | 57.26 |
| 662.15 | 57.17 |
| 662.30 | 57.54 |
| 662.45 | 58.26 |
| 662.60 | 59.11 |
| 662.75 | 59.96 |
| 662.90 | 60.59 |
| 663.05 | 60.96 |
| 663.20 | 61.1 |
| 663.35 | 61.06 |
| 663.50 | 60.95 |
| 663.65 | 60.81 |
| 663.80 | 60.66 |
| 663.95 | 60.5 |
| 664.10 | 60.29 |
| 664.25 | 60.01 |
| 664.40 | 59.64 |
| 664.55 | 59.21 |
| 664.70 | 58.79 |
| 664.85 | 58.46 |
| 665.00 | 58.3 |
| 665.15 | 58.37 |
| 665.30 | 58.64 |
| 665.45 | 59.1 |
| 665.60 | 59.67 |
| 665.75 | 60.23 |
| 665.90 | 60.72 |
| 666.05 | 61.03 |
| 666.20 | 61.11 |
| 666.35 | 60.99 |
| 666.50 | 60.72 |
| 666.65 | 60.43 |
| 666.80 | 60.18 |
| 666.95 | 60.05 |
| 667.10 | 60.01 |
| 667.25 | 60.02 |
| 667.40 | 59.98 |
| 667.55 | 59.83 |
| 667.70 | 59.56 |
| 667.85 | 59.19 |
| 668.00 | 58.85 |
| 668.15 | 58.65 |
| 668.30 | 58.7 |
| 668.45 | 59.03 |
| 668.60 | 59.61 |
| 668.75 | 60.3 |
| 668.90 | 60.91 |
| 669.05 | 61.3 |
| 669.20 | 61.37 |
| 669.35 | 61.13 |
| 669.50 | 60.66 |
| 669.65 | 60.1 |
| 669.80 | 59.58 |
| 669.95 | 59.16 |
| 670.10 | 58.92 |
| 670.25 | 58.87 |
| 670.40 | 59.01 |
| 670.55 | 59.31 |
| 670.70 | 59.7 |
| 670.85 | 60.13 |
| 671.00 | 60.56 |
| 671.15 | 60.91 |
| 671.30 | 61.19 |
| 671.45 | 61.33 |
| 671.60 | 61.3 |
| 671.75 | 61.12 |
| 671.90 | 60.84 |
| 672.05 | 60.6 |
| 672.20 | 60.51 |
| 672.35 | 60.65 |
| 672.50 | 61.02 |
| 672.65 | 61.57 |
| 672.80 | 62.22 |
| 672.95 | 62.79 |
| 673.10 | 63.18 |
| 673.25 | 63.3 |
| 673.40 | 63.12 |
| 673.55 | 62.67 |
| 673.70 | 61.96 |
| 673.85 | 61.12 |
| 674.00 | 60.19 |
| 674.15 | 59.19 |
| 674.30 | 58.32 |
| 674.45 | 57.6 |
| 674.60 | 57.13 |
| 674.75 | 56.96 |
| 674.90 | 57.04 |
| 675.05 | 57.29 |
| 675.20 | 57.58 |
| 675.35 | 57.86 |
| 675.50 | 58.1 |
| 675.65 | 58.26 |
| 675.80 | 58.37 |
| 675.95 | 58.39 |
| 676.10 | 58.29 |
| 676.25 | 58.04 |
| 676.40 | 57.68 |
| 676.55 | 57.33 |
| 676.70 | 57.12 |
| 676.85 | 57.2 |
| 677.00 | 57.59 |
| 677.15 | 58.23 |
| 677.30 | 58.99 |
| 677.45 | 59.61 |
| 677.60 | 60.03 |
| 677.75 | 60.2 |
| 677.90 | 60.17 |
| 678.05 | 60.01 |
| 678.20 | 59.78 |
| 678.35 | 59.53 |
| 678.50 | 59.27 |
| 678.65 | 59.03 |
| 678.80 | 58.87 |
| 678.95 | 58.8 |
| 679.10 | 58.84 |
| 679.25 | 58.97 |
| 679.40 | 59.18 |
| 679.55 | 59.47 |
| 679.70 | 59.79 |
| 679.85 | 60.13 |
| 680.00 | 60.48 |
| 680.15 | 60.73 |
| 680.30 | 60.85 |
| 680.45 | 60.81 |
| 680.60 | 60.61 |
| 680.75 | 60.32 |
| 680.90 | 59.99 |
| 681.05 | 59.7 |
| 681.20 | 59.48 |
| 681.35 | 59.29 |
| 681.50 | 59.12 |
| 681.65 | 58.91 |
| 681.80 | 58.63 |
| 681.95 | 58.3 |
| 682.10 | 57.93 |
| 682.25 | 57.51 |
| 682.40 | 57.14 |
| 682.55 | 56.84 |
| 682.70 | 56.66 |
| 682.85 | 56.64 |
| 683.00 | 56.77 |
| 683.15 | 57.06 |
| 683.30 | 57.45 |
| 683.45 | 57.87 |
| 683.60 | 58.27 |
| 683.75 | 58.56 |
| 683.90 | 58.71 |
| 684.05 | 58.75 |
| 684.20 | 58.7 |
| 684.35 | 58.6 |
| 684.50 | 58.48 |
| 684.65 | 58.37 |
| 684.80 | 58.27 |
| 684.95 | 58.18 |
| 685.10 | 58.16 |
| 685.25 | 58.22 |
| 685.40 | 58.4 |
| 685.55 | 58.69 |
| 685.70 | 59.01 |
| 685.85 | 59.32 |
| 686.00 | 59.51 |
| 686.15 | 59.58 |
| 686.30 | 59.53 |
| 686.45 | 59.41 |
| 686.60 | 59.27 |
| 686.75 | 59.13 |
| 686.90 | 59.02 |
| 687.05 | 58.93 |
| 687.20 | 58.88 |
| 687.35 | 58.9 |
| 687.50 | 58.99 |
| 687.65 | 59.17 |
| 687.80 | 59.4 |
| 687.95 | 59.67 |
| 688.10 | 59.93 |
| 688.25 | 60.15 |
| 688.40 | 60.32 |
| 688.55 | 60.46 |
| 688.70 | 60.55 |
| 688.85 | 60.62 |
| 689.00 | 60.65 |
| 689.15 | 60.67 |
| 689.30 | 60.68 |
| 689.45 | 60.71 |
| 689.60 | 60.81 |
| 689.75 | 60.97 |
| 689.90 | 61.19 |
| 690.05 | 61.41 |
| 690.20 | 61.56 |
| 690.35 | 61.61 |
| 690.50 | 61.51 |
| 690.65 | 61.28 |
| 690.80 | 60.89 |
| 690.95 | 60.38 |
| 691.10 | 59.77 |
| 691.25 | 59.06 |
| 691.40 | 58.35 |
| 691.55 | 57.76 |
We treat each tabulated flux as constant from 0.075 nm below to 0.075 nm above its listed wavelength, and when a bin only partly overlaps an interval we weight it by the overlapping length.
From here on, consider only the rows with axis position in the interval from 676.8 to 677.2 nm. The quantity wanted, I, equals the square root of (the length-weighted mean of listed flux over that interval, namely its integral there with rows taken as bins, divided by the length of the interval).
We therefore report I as 7.6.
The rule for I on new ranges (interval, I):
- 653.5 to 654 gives 7.9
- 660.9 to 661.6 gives 7.8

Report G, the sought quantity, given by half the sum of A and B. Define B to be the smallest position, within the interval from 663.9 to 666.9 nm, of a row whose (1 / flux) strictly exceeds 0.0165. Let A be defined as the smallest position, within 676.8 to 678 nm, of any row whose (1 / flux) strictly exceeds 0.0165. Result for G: 670.40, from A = 676.85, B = 663.95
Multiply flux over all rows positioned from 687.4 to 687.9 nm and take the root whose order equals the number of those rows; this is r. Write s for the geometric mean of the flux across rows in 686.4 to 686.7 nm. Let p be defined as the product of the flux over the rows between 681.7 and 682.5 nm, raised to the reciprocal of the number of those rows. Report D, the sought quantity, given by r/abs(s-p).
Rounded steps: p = 58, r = 59.2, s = 59.3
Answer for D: 41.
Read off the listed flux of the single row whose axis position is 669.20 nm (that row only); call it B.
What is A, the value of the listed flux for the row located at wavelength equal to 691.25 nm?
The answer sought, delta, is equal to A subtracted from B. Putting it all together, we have 2.3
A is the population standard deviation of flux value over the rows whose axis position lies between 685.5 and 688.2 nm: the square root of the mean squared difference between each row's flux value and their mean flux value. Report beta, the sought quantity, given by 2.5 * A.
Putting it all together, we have 0.8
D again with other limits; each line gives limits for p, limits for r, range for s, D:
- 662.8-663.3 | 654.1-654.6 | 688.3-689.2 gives 191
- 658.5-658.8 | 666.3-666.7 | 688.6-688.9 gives 4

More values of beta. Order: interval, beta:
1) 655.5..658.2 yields 10.2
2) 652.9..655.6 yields 2.7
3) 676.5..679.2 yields 2.5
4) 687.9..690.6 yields 1.3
